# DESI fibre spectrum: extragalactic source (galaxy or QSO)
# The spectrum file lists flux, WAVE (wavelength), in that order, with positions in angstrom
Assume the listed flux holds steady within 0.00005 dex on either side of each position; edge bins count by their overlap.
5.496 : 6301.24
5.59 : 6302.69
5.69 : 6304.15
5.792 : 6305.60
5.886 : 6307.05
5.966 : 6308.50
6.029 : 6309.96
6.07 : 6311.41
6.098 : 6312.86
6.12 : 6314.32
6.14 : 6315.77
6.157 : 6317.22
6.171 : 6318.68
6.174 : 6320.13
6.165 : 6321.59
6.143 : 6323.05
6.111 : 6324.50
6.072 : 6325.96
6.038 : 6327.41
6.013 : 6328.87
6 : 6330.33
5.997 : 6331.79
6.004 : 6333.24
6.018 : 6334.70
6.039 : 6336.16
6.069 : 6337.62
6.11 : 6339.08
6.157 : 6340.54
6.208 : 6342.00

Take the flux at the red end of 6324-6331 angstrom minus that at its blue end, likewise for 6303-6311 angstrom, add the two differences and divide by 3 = 0.076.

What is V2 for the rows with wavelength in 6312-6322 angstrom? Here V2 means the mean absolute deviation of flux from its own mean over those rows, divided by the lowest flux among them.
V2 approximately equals 0.0038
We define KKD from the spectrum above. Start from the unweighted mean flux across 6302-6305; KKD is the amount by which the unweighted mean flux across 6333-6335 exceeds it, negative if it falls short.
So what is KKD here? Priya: 0.37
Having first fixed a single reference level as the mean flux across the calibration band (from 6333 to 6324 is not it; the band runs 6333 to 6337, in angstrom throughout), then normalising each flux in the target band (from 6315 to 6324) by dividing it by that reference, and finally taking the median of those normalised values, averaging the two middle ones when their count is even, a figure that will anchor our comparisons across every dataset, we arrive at 1.02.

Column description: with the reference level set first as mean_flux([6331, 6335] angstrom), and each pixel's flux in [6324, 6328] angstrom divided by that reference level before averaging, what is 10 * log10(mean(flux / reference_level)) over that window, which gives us 0.048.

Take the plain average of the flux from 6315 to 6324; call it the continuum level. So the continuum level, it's 6.16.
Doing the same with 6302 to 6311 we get 5.83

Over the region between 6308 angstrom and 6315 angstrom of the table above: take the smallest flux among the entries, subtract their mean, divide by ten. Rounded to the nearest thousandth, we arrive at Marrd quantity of -0.009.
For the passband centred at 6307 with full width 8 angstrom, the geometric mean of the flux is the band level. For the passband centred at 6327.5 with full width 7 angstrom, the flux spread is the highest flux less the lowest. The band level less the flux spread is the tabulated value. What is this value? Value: 5.76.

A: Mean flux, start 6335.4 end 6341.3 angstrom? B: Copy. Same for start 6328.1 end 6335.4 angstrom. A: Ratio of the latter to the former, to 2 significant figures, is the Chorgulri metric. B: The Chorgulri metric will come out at 0.99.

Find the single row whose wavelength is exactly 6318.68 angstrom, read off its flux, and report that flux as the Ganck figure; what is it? 6.171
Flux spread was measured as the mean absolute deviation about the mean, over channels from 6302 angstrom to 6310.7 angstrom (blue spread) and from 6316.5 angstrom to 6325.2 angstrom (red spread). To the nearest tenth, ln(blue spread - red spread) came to -2.1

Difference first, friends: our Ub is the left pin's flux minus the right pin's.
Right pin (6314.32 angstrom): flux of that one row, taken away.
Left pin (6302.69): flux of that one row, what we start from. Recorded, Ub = -0.53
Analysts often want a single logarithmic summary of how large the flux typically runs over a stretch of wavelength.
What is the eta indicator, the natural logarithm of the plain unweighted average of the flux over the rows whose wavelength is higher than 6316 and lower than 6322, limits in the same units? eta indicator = 1.82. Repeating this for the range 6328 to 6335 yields 1.79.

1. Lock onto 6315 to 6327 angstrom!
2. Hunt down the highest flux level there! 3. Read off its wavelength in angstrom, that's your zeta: 6320.13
